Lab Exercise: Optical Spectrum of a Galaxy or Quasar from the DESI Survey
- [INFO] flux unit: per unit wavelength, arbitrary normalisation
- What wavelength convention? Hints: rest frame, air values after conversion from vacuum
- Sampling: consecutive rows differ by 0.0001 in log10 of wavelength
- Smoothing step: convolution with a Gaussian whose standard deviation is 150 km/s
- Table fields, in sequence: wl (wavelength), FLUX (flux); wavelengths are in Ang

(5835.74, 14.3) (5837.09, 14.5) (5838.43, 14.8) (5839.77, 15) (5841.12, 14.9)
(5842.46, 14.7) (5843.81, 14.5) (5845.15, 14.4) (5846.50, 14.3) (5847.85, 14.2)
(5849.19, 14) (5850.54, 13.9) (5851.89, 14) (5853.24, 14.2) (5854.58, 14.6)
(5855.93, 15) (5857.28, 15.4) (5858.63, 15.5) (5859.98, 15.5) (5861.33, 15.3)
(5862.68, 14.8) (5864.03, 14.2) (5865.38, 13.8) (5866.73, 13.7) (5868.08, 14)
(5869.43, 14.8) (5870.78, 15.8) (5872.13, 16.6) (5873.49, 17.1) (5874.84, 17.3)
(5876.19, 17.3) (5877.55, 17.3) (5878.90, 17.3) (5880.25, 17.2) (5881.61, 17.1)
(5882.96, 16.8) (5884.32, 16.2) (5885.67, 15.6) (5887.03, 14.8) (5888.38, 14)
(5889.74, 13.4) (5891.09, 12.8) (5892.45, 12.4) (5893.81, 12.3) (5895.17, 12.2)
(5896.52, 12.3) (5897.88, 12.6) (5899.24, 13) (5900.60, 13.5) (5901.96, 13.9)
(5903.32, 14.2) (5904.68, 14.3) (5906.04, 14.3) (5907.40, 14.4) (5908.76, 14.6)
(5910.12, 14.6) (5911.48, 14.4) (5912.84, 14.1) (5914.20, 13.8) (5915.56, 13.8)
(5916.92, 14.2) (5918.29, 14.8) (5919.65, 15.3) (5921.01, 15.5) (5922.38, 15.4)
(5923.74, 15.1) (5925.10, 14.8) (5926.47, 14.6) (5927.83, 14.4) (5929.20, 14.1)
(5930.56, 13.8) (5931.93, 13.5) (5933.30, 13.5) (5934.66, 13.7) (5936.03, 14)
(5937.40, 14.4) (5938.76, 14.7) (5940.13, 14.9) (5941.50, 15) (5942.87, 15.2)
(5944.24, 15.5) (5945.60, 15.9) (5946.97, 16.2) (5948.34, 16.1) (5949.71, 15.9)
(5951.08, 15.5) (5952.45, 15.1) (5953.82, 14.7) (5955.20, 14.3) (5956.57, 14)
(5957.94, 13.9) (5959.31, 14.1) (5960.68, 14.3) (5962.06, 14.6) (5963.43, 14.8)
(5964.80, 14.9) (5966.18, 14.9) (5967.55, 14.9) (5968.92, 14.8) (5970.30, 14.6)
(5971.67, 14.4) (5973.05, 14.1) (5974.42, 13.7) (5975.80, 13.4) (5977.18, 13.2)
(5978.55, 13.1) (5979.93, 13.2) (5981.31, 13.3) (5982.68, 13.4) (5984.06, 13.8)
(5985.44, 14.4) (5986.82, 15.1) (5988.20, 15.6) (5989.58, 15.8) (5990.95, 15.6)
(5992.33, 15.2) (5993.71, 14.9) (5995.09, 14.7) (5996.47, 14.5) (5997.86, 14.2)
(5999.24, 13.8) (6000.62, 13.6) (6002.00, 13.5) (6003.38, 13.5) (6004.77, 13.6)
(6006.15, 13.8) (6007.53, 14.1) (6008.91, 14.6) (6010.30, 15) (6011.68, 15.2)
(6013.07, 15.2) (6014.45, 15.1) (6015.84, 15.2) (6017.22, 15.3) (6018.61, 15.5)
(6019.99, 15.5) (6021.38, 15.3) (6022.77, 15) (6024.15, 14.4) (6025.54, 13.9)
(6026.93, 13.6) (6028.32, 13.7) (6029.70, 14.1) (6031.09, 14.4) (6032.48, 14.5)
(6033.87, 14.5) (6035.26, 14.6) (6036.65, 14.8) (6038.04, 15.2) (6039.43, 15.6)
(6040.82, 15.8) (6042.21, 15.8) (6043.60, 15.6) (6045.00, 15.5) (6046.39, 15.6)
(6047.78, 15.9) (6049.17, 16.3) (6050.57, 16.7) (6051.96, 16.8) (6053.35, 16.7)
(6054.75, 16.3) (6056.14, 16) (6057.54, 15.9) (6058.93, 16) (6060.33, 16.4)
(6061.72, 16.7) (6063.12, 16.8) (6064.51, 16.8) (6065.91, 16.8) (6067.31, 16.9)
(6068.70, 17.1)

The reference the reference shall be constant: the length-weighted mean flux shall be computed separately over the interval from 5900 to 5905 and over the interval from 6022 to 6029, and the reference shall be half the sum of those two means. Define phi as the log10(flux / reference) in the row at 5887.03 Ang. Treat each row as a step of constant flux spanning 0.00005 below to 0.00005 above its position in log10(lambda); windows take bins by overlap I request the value 0.023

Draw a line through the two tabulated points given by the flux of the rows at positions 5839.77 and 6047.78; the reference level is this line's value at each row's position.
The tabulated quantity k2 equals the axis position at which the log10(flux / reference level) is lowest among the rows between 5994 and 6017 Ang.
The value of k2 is 6003.38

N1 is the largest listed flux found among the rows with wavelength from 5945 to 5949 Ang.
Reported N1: 16.2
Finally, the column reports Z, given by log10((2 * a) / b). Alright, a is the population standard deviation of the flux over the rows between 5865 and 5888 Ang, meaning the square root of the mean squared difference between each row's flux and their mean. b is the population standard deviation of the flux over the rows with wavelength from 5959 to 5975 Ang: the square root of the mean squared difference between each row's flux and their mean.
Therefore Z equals 0.8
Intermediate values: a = 1.30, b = 0.38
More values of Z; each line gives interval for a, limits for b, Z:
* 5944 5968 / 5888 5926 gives 0.2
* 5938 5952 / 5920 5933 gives 0.2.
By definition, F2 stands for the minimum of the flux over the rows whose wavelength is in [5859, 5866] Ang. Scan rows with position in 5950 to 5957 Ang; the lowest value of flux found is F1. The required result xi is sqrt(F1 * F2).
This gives 13.9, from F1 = 14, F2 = 13.8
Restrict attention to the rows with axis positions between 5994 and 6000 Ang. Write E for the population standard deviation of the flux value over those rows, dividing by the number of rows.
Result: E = 0.34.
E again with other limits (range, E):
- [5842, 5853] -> 0.26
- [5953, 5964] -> 0.31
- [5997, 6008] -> 0.25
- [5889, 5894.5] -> 0.43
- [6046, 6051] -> 0.41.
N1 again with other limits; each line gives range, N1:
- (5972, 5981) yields 14.1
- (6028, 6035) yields 14.5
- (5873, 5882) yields 17.3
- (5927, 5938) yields 14.4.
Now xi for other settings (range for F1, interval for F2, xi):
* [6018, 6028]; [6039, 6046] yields 14.5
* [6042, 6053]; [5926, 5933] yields 14.5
